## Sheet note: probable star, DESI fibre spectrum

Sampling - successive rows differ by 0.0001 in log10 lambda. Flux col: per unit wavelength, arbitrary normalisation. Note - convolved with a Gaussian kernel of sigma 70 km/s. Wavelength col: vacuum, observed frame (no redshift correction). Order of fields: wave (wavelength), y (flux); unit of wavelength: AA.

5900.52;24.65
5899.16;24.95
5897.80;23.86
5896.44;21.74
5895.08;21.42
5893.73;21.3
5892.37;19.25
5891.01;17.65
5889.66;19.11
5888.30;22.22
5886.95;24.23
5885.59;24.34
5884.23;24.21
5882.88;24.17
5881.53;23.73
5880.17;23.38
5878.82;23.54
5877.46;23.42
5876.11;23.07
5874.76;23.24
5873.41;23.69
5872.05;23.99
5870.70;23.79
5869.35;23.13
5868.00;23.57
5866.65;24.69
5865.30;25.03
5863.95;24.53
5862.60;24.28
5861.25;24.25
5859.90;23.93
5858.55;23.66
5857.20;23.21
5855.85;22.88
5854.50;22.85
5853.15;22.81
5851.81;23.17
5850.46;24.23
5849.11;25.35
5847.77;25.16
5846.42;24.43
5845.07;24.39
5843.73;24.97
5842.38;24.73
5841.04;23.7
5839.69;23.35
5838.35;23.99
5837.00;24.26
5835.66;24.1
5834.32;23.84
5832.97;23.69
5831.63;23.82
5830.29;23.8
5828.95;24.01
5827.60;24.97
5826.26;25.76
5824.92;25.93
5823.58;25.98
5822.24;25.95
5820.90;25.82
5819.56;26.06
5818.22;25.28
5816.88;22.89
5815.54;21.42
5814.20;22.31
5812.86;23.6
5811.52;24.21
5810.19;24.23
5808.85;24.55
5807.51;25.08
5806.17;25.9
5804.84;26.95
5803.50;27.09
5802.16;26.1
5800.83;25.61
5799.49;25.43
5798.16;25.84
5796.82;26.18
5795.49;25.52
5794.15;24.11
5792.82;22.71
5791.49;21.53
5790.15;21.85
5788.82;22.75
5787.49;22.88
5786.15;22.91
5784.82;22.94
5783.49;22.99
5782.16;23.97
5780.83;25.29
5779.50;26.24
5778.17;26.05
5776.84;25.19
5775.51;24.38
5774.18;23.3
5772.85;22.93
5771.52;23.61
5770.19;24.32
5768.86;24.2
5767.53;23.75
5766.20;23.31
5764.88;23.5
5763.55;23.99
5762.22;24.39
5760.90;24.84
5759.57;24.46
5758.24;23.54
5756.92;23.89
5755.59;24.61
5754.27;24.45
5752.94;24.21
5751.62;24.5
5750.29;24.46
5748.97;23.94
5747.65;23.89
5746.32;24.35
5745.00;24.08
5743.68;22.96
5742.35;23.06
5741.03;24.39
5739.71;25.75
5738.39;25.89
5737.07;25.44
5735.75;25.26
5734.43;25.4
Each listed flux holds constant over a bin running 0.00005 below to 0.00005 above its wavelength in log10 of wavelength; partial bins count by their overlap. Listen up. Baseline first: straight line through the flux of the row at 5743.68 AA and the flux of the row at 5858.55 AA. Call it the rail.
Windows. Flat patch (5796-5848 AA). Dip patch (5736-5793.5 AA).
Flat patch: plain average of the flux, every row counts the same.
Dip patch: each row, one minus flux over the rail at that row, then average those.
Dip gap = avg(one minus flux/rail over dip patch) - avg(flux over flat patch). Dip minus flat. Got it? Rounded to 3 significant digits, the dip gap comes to -24.8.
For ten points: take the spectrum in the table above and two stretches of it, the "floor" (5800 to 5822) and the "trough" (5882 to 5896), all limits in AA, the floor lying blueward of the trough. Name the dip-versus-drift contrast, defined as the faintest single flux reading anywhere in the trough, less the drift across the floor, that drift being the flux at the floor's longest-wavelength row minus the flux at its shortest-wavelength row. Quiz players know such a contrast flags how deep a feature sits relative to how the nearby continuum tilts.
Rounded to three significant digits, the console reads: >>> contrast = 17.4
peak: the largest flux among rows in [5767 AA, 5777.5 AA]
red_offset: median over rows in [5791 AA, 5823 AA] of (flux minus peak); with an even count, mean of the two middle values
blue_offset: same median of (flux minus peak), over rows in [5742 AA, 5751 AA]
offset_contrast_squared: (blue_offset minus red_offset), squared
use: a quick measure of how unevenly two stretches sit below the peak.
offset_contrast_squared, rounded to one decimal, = 2.0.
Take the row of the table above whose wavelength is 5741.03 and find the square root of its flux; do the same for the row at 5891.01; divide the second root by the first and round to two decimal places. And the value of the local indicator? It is 0.85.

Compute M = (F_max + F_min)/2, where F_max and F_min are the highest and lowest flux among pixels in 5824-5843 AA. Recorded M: 24.6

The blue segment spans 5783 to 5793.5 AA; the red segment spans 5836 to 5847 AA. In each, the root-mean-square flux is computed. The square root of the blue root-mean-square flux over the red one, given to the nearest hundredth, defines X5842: 0.97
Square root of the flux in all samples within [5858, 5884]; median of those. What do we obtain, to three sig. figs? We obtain 4.87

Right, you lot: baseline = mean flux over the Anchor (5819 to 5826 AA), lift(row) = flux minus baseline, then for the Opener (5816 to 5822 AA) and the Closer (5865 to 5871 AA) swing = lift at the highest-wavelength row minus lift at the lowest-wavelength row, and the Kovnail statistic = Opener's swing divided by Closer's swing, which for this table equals -2.4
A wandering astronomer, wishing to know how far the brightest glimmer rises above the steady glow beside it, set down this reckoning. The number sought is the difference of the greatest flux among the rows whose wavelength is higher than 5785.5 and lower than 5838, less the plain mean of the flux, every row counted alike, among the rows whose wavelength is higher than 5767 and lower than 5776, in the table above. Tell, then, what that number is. 3.3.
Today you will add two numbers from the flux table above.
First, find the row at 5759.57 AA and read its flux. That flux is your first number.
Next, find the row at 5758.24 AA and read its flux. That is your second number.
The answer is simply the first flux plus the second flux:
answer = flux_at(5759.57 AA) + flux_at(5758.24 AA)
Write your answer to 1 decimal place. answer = 48.0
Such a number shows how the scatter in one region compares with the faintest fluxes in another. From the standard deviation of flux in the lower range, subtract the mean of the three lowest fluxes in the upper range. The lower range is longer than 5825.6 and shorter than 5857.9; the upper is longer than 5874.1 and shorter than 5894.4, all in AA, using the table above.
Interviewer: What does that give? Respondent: -17.9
